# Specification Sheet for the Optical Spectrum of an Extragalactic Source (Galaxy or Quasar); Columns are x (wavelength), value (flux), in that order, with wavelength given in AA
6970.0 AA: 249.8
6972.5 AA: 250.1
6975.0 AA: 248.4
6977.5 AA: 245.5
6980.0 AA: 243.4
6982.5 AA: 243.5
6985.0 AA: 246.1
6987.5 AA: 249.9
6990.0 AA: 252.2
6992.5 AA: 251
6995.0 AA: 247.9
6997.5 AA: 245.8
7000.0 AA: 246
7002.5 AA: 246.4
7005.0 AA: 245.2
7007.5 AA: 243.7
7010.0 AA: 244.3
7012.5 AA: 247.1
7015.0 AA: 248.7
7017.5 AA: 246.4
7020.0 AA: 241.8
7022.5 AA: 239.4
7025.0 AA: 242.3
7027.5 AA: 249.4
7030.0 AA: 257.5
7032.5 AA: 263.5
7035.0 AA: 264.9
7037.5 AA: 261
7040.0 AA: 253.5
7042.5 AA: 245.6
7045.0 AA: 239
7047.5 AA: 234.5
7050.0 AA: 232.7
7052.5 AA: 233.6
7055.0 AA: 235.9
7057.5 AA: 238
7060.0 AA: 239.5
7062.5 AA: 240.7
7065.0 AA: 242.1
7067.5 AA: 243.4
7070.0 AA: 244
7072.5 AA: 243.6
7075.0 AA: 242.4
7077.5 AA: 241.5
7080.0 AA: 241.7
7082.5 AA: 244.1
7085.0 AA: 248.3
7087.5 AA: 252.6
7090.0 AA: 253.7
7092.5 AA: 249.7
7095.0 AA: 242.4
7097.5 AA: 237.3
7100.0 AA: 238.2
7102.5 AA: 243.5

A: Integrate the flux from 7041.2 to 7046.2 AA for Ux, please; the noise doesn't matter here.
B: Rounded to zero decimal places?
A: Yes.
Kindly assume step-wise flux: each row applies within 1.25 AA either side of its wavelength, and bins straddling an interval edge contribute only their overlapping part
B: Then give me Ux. 1212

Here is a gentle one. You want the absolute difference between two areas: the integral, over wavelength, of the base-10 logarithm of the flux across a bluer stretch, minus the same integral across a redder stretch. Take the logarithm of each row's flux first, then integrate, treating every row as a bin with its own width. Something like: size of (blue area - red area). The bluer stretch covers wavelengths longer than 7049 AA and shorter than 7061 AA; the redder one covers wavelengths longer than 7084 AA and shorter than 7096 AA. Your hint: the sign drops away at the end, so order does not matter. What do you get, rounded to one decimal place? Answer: 0.3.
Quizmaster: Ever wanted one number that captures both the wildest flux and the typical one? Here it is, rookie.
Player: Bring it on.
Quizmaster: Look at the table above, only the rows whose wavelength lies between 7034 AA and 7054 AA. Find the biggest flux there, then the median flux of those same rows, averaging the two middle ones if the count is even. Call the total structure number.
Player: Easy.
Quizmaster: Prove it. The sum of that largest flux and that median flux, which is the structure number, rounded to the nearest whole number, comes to 507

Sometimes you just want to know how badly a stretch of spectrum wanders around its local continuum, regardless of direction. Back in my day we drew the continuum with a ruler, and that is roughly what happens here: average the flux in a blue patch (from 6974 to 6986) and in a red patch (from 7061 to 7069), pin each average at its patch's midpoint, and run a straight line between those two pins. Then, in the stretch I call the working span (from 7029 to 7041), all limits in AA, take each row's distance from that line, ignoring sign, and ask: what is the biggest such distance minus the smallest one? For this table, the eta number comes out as 11.2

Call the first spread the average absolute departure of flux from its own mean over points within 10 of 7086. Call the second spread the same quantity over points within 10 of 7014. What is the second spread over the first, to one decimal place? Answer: 0.5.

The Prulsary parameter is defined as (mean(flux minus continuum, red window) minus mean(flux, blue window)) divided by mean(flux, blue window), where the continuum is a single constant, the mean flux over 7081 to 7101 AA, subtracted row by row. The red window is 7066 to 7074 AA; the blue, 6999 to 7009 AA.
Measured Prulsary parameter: -1.009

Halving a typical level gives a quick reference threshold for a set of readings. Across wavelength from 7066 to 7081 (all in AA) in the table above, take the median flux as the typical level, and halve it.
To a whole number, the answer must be 121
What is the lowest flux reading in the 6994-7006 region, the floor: 245.2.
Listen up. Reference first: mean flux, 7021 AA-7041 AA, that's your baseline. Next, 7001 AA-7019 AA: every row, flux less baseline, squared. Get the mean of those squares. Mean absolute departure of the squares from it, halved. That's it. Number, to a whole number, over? 11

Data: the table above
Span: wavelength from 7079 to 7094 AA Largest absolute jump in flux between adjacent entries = 4.3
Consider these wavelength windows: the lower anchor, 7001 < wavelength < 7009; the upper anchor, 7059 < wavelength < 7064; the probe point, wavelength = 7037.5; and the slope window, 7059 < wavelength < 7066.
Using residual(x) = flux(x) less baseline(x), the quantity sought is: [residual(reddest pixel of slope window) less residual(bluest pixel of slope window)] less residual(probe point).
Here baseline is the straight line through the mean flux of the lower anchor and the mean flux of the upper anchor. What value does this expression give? -16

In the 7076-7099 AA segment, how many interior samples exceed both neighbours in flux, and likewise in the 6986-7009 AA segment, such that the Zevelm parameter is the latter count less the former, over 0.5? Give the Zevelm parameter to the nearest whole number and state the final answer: 2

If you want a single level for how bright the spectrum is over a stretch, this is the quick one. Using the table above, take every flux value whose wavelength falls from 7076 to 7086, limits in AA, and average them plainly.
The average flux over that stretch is 244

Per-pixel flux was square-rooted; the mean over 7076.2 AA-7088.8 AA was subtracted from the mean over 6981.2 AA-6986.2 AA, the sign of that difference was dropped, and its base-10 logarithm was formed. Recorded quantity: -1.6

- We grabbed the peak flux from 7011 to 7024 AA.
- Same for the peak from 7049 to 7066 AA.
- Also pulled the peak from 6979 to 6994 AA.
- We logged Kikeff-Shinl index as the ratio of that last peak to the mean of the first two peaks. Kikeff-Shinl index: 1.03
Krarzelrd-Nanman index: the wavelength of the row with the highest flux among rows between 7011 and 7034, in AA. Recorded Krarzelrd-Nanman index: 7032.5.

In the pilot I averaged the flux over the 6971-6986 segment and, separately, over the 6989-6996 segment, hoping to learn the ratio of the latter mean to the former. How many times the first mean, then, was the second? 1.017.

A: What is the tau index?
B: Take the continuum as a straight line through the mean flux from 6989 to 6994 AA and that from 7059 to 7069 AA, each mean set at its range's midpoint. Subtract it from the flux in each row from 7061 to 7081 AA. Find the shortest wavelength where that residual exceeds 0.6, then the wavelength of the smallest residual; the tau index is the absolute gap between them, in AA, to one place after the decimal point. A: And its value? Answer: 2.5 AA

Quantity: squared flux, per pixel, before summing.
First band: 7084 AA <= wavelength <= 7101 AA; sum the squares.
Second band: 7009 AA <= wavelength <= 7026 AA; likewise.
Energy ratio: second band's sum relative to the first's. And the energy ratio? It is 0.99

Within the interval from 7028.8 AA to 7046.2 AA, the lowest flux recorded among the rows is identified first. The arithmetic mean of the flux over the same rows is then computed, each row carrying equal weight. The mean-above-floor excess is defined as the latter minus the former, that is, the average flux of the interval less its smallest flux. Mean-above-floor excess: 16.0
